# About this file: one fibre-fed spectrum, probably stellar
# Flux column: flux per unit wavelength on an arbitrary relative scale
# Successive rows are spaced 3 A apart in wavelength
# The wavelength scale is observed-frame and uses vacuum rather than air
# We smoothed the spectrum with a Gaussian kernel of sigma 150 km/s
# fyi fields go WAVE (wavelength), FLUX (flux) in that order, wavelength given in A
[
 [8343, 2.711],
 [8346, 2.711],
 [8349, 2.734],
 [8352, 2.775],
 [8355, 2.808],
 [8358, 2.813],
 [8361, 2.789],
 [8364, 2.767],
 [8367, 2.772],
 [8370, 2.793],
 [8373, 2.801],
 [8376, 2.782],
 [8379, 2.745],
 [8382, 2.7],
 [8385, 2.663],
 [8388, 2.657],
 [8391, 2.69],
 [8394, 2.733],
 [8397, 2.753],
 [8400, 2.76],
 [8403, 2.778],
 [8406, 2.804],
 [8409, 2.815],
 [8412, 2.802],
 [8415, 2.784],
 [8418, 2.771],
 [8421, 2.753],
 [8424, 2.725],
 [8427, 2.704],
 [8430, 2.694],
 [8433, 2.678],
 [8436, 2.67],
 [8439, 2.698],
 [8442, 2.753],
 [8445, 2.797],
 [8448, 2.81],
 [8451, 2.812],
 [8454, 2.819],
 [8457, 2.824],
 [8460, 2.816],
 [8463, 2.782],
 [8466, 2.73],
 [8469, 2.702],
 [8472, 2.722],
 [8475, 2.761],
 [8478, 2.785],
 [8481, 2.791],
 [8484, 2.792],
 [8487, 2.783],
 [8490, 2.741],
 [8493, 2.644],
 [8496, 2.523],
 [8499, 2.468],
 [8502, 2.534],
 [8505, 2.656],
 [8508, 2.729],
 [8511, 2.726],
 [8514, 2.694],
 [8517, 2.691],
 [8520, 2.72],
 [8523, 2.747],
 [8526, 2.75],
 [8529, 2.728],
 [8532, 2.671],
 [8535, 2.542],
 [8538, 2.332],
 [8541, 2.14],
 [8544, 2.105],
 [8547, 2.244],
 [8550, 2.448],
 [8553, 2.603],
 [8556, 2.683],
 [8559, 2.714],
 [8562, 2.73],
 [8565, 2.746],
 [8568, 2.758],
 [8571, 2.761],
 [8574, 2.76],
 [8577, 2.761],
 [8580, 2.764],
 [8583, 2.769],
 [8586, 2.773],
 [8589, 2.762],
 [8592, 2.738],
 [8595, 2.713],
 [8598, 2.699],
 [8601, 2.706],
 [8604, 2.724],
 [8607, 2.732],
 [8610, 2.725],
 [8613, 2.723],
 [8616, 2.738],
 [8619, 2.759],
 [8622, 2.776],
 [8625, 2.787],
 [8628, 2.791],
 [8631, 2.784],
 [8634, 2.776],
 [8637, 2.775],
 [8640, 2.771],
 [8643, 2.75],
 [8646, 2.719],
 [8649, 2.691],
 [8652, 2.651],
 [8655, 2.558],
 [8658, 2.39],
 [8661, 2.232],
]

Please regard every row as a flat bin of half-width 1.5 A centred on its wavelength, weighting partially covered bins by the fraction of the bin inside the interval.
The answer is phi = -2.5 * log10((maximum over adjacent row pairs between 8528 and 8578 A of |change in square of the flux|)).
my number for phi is -0.03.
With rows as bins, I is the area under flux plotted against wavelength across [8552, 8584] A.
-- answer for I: 87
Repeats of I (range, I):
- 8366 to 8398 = 88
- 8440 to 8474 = 94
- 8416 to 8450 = 93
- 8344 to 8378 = 94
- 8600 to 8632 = 88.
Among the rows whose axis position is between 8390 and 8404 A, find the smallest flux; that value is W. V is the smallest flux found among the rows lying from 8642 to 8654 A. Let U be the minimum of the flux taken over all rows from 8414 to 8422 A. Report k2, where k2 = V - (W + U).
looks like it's -2.79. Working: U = 2.753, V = 2.651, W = 2.69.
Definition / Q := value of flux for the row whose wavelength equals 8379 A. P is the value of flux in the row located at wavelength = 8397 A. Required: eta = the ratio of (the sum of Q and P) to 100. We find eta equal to 0.0550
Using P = 2.753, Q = 2.745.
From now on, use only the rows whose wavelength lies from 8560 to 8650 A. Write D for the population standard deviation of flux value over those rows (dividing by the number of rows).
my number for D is 0.03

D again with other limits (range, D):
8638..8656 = 0.07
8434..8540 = 0.11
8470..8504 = 0.12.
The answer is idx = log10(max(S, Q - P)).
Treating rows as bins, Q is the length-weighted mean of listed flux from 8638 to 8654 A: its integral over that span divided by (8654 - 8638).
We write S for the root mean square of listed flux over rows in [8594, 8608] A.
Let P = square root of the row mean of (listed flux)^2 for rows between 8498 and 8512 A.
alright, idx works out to 0.434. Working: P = 2.62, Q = 2.71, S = 2.71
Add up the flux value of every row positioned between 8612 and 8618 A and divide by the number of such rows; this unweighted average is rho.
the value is 2.73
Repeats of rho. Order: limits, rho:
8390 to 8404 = 2.74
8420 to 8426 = 2.74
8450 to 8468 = 2.80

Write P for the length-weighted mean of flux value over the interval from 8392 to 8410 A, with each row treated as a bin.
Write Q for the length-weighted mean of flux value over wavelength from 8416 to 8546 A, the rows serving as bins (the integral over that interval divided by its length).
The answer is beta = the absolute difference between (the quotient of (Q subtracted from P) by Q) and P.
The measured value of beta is 2.74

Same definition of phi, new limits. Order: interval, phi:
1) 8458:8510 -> 0.50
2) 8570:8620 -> 2.16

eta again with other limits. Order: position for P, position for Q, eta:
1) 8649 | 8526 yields 0.0544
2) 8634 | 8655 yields 0.0533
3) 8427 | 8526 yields 0.0545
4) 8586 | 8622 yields 0.0555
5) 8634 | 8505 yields 0.0543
